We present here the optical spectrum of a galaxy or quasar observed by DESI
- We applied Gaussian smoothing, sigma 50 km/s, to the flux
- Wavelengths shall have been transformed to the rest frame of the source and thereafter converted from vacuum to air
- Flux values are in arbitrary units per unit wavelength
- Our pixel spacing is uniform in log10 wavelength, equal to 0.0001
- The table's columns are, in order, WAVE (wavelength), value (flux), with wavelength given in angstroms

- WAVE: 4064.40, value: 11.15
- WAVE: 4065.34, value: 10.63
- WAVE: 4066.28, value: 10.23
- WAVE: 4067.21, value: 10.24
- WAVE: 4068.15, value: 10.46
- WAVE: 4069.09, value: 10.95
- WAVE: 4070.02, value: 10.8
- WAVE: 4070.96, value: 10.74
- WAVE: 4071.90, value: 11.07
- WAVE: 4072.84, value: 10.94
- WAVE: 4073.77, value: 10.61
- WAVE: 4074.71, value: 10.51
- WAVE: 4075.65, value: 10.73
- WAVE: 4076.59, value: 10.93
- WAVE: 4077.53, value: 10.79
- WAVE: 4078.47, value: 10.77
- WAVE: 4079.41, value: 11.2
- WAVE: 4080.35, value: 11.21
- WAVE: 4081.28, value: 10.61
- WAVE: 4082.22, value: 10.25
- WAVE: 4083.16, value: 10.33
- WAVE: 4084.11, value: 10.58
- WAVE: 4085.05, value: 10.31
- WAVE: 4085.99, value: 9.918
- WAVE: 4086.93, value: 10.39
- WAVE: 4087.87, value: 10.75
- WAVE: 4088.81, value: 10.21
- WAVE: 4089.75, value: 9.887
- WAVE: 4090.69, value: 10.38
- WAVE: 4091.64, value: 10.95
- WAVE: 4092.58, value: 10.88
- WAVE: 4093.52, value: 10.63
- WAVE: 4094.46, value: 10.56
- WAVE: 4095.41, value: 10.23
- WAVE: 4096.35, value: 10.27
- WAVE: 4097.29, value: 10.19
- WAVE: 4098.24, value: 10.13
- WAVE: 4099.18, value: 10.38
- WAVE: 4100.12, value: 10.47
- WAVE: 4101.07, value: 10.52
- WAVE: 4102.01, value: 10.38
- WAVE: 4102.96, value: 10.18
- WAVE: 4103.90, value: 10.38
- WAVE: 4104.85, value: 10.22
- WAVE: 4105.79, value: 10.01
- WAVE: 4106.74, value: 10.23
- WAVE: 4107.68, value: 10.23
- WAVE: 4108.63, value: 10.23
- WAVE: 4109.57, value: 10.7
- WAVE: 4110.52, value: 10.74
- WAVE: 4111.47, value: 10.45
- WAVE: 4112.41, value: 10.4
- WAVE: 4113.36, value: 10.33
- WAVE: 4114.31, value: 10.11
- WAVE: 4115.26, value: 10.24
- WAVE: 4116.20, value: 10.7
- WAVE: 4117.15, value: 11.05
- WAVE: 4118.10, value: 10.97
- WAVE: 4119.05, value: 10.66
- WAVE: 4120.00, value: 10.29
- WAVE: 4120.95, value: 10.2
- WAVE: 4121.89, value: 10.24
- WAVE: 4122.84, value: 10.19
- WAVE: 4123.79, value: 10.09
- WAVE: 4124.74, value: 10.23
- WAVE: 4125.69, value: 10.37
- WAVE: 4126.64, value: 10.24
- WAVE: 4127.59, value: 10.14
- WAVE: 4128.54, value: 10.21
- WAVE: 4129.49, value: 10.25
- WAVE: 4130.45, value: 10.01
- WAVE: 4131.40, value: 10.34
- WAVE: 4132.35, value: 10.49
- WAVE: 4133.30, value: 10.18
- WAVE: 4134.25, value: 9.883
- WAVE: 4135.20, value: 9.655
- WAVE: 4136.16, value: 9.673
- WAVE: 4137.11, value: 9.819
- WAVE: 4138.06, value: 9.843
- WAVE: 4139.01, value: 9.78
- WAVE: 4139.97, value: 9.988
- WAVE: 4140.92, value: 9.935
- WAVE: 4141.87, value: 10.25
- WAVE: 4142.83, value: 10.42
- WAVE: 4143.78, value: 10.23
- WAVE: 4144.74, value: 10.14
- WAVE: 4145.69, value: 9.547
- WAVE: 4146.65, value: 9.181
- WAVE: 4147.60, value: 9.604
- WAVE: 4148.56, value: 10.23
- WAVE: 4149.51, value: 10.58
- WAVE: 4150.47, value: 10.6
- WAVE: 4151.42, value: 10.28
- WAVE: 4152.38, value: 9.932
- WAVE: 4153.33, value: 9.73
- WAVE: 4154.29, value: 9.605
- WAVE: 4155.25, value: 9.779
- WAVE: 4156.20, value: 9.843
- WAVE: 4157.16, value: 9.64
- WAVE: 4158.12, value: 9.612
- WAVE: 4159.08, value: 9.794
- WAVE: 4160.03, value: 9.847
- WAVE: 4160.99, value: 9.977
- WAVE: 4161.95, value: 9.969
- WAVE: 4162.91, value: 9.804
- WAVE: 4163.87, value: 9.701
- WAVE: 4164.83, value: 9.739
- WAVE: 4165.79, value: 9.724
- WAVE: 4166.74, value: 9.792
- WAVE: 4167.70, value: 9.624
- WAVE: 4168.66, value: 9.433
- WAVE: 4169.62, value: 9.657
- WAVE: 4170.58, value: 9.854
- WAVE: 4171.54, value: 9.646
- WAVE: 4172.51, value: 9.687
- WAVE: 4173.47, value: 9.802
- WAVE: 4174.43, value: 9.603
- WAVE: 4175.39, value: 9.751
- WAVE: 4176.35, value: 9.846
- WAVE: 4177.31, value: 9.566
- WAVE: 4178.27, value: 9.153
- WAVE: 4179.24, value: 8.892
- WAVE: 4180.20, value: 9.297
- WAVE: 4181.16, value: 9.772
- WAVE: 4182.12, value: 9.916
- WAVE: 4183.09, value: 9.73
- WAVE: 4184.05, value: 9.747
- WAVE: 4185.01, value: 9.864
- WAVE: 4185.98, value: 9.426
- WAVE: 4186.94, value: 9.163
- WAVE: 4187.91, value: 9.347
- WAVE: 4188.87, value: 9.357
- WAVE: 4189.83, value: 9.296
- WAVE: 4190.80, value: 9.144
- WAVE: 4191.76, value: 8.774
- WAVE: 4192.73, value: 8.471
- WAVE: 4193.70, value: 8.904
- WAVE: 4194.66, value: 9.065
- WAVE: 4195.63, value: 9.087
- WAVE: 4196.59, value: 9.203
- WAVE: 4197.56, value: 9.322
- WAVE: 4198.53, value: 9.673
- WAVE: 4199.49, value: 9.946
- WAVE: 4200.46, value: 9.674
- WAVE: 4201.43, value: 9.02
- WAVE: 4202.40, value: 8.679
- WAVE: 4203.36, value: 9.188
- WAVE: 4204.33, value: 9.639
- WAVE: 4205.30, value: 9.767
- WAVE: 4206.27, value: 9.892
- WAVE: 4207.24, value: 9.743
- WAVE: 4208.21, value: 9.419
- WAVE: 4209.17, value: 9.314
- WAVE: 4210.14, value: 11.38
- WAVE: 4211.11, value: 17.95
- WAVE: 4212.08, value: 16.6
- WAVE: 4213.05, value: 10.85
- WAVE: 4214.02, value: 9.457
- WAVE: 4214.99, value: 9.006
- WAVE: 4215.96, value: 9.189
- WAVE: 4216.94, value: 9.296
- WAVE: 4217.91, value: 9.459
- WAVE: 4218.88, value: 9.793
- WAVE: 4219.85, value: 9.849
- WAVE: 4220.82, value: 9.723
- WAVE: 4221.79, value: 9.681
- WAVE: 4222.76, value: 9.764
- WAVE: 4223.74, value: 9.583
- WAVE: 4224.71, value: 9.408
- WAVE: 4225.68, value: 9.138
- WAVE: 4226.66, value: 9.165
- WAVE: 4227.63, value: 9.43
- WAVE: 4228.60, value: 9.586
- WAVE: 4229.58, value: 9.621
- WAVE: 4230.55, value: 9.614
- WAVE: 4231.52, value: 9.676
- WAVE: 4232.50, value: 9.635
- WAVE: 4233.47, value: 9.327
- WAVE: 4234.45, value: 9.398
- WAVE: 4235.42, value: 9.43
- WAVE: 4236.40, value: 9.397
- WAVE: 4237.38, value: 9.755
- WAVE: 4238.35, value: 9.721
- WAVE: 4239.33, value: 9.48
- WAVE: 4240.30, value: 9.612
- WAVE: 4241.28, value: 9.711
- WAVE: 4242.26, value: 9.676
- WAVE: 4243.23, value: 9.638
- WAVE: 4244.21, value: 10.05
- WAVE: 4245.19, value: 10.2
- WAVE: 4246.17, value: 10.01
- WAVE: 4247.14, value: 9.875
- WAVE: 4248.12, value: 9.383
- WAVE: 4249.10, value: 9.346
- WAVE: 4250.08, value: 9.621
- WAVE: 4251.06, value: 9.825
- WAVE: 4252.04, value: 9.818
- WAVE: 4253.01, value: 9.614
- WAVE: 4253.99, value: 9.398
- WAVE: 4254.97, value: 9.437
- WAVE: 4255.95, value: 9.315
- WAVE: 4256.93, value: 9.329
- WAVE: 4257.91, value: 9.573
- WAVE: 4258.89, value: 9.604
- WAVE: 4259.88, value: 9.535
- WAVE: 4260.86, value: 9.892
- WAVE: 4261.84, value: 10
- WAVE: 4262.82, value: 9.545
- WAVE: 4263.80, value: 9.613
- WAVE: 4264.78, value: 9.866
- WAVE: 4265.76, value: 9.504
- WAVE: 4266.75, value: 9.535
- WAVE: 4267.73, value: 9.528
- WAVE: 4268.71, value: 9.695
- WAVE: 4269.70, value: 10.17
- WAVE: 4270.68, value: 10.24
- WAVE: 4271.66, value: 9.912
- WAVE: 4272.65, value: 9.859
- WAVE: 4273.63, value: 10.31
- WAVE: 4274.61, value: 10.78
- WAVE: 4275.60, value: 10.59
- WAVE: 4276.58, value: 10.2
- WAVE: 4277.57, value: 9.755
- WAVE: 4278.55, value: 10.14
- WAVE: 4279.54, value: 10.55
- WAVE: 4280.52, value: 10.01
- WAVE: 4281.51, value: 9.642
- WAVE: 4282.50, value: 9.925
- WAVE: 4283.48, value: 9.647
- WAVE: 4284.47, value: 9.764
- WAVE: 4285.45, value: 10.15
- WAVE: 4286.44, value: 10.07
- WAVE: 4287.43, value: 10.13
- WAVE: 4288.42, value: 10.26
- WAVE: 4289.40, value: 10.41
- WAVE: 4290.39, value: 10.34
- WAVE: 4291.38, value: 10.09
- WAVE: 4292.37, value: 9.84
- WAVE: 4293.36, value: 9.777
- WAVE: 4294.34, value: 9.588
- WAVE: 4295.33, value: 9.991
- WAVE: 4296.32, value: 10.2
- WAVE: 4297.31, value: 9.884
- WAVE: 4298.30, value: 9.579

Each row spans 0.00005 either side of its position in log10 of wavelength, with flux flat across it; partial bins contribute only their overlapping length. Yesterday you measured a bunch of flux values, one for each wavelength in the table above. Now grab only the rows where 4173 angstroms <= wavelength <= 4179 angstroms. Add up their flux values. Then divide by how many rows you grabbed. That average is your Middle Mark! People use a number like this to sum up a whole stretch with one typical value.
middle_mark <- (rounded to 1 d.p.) 9.6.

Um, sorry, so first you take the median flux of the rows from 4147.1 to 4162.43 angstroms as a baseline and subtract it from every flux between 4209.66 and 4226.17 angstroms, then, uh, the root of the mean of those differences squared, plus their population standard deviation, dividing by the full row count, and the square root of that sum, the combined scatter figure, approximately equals 2.27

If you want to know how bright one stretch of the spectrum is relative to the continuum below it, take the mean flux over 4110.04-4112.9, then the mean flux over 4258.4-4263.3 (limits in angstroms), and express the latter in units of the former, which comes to 0.92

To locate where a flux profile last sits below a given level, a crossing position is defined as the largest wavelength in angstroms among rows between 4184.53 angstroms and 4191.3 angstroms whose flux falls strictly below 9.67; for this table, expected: 4190.80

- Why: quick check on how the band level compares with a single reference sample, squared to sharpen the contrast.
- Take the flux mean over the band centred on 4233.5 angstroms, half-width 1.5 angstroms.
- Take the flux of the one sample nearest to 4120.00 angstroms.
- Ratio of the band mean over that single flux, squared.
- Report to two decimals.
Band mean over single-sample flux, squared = 0.84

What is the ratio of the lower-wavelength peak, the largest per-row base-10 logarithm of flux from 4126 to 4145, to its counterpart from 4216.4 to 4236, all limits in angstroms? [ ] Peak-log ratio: 1.03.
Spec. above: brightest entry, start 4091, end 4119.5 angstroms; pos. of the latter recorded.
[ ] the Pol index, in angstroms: 4117.15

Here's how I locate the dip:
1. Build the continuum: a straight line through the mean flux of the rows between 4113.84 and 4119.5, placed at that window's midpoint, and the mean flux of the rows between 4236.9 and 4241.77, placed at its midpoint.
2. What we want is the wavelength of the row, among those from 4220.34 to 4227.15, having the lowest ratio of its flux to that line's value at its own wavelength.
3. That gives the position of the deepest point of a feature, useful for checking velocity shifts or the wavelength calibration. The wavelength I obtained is 4225.68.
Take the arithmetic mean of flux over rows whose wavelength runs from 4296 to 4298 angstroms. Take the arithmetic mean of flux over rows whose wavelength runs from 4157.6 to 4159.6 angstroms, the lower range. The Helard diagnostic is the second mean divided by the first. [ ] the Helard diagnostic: 0.97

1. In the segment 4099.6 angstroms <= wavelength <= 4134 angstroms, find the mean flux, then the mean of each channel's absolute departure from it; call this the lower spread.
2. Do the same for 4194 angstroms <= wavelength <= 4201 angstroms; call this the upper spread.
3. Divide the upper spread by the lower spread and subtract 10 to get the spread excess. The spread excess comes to -8.44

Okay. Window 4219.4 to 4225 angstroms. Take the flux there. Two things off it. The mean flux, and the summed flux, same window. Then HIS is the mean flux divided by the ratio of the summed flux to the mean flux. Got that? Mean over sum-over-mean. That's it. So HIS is 1.6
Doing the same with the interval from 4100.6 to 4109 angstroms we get 1.1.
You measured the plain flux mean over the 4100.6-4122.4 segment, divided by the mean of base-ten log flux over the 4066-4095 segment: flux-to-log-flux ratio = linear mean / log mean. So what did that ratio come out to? 10.2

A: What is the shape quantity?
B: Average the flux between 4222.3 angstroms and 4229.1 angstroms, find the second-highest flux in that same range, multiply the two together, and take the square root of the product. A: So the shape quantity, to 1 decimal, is 9.5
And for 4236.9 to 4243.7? 9.7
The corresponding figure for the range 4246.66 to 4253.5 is 9.7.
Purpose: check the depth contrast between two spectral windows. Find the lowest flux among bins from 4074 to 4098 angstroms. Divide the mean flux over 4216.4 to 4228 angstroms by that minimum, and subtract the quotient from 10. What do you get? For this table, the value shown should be 9.04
